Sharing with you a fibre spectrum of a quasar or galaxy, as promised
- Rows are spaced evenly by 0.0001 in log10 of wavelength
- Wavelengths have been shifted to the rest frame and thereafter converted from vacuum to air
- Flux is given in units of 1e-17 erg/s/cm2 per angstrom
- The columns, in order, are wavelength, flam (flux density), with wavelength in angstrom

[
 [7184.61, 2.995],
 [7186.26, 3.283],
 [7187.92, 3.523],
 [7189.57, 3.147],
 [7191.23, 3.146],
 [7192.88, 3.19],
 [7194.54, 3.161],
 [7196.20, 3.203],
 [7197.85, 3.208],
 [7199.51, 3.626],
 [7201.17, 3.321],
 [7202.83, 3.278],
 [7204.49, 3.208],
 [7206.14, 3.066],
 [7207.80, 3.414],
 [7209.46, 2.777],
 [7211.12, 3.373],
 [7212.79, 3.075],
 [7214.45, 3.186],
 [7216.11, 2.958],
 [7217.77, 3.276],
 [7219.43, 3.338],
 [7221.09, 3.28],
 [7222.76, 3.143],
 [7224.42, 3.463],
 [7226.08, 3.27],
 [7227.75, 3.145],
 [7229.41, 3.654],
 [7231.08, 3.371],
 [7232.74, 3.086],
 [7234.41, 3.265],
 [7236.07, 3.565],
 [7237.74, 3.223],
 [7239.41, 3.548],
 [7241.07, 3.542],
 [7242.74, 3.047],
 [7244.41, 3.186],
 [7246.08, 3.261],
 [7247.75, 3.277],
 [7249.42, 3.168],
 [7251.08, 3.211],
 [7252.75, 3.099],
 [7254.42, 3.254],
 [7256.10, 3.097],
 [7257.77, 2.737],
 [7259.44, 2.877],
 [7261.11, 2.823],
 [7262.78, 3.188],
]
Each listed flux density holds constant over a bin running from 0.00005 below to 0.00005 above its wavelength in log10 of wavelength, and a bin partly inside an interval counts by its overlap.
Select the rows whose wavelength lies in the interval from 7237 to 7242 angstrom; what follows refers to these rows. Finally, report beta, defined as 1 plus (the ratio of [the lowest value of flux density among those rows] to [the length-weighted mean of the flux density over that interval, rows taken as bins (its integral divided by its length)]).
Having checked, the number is 1.94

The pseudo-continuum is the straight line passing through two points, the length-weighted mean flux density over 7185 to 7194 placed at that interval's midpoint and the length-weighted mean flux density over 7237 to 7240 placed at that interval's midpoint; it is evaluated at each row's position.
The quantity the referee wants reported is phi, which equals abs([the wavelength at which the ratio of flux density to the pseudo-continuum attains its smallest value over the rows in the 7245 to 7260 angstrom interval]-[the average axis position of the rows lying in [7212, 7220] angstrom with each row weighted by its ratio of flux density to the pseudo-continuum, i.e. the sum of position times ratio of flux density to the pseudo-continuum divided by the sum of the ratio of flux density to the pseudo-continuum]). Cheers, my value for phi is 41.6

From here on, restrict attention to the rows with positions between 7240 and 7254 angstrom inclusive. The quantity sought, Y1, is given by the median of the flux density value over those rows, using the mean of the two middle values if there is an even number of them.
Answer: 3.20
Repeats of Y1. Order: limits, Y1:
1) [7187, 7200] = 3.20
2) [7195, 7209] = 3.24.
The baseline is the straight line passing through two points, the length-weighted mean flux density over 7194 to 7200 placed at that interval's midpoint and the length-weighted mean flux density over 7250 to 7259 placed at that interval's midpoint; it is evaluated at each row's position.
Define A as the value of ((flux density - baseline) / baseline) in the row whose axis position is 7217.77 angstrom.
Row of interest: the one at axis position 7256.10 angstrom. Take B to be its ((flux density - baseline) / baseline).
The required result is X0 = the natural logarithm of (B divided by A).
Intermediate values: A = 0.02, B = 0.01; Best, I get -1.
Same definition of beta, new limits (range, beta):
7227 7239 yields 1.92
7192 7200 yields 1.97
